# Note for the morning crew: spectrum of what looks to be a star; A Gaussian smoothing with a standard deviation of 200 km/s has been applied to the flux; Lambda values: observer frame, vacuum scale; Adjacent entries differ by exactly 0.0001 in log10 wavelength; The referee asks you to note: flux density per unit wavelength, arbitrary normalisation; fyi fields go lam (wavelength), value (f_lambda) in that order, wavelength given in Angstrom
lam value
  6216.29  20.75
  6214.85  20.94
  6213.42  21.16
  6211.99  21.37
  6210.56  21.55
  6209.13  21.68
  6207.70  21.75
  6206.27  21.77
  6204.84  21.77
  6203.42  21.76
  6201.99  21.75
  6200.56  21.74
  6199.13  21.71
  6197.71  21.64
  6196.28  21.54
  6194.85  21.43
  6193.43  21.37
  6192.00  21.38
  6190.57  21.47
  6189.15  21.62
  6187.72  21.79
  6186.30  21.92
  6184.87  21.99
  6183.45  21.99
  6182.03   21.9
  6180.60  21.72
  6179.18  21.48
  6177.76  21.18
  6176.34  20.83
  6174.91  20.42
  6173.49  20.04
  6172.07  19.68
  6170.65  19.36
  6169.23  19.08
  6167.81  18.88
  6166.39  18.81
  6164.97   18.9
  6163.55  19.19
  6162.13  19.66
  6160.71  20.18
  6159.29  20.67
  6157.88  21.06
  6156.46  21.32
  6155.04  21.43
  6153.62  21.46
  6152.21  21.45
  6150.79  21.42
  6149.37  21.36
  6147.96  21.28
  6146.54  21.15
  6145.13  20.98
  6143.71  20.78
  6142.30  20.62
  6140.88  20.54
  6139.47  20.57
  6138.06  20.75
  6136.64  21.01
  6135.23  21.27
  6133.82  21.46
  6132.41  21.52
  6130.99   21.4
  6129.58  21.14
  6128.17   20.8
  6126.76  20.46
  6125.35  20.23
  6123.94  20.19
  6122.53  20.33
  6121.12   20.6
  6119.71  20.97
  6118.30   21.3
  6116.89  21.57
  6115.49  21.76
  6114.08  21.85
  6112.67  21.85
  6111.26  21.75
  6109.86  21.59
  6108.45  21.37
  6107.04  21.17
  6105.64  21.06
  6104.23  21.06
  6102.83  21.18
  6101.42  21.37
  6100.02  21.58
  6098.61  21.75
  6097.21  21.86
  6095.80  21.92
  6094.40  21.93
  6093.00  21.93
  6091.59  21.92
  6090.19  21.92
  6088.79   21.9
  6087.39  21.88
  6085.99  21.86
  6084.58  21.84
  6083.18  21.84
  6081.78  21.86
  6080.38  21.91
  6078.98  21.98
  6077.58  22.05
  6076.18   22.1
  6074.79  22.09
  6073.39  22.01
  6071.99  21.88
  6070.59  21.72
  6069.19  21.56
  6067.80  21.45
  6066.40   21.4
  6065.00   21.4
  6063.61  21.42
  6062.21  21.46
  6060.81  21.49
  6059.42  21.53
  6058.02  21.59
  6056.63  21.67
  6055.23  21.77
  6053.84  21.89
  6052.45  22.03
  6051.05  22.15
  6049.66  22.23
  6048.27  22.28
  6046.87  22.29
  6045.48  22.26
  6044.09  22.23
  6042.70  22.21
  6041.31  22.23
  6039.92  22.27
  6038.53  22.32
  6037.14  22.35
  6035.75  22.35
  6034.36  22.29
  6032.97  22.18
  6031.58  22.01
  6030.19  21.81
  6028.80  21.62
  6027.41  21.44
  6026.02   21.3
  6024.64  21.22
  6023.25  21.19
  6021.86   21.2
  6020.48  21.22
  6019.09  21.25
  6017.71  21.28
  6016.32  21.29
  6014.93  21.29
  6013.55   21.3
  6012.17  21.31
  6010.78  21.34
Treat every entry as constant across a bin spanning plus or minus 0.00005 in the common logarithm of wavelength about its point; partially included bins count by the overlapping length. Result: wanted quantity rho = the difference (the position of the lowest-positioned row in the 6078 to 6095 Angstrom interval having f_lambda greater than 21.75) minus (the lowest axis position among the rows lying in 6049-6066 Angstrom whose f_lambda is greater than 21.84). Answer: 29.3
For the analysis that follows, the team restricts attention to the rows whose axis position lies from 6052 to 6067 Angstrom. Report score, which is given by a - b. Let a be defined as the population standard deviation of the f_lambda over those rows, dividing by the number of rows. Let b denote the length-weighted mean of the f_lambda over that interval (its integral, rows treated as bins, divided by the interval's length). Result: -21.40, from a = 0.2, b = 21.6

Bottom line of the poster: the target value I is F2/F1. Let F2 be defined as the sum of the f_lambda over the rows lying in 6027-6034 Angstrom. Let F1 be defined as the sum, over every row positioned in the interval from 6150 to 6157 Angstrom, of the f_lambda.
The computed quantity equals 1.02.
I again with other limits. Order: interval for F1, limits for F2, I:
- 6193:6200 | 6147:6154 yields 0.99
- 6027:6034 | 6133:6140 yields 0.96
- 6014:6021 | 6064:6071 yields 1.01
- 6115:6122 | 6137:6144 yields 0.97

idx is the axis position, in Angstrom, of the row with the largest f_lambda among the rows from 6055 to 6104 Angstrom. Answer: 6076.18 Angstrom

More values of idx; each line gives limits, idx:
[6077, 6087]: 6077.58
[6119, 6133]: 6132.41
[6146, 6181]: 6180.60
